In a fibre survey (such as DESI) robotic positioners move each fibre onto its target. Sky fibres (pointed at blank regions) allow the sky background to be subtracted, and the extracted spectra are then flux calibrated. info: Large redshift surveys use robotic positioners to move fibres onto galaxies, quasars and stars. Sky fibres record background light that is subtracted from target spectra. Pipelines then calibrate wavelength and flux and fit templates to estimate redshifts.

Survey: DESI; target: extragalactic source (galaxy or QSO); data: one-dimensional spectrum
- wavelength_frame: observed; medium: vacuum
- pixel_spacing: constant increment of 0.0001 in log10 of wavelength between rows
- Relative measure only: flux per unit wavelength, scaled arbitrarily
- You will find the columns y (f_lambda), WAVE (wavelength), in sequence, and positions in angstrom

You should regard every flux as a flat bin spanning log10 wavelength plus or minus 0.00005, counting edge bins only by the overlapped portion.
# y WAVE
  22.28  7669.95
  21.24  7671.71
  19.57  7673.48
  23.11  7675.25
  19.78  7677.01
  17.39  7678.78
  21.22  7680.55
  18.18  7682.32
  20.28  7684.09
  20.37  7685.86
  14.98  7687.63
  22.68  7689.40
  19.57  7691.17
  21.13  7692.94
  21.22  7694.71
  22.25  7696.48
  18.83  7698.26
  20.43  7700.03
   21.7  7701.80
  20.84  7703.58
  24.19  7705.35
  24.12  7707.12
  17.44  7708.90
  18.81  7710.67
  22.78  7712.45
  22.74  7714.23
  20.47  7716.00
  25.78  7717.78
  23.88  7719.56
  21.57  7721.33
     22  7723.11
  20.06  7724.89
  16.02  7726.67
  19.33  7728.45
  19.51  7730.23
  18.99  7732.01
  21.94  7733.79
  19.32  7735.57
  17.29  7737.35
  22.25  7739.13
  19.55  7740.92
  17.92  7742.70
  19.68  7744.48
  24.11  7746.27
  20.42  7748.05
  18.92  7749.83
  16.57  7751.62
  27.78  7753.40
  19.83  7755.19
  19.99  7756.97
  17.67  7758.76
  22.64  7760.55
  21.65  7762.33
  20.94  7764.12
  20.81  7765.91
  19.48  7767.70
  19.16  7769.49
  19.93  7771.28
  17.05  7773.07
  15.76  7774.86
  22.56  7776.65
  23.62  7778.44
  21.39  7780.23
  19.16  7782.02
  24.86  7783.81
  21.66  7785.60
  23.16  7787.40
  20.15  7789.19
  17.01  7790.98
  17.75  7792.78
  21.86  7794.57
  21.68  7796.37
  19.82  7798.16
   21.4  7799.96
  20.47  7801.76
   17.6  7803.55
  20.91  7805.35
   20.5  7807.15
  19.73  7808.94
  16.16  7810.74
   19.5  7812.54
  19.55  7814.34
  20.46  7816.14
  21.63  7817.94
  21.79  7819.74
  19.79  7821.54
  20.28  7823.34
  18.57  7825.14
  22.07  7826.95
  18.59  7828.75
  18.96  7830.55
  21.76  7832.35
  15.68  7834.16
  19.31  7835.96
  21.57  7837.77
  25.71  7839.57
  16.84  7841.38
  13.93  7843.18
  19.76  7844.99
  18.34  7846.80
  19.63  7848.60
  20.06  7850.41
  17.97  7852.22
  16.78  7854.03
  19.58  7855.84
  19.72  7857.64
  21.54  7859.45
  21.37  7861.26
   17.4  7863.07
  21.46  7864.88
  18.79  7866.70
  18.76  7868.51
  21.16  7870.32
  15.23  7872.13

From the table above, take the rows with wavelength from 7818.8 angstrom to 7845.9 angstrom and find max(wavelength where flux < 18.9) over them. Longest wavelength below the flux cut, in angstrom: 7843.18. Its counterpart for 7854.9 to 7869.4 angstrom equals 7868.51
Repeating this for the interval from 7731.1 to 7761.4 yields 7758.76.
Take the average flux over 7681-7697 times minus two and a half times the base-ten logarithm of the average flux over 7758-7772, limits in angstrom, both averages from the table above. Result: -65.6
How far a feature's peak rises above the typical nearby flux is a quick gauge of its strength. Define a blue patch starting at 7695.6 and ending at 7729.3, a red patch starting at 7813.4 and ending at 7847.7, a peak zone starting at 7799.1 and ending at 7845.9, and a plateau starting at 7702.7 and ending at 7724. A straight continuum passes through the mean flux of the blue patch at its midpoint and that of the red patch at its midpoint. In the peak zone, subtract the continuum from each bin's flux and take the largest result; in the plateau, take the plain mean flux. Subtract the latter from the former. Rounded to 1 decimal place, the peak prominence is -15.9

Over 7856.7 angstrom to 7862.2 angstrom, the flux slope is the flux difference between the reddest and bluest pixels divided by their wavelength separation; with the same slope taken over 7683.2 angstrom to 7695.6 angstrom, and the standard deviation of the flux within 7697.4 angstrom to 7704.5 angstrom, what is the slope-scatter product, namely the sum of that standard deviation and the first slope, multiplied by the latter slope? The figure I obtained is 0.1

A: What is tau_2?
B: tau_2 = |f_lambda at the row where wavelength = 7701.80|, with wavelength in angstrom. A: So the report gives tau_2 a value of 21.7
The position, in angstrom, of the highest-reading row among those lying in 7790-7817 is 7794.57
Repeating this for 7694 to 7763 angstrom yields 7753.40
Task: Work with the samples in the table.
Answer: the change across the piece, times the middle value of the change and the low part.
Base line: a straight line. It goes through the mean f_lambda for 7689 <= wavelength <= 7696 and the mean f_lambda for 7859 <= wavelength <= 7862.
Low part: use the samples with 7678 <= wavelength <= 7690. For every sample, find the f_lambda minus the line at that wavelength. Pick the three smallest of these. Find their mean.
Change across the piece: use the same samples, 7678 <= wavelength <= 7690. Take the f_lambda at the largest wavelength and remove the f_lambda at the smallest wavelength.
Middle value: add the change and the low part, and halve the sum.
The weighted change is 2.7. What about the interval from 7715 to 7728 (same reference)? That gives 15.1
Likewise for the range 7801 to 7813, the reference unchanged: 2.2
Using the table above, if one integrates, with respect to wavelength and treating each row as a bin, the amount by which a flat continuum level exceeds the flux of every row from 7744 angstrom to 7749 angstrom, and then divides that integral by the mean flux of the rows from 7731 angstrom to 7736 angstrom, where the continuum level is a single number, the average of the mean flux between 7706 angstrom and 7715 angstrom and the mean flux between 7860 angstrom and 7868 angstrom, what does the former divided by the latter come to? -0.25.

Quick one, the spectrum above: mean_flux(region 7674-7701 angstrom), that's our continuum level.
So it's 20.09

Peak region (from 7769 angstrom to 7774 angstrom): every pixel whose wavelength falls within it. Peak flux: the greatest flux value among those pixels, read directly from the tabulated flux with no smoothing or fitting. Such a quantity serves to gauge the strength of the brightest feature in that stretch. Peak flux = 19.93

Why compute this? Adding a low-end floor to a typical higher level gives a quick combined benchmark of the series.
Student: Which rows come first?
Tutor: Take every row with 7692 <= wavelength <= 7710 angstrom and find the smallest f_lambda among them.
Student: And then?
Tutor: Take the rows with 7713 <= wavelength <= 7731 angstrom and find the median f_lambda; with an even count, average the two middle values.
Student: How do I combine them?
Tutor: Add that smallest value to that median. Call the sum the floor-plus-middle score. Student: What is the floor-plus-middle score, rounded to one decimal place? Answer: 38.5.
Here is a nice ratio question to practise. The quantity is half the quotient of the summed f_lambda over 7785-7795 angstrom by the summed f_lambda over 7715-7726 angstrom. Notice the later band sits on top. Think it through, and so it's 0.455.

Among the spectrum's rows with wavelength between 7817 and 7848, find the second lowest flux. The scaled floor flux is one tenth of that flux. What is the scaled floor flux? 1.57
